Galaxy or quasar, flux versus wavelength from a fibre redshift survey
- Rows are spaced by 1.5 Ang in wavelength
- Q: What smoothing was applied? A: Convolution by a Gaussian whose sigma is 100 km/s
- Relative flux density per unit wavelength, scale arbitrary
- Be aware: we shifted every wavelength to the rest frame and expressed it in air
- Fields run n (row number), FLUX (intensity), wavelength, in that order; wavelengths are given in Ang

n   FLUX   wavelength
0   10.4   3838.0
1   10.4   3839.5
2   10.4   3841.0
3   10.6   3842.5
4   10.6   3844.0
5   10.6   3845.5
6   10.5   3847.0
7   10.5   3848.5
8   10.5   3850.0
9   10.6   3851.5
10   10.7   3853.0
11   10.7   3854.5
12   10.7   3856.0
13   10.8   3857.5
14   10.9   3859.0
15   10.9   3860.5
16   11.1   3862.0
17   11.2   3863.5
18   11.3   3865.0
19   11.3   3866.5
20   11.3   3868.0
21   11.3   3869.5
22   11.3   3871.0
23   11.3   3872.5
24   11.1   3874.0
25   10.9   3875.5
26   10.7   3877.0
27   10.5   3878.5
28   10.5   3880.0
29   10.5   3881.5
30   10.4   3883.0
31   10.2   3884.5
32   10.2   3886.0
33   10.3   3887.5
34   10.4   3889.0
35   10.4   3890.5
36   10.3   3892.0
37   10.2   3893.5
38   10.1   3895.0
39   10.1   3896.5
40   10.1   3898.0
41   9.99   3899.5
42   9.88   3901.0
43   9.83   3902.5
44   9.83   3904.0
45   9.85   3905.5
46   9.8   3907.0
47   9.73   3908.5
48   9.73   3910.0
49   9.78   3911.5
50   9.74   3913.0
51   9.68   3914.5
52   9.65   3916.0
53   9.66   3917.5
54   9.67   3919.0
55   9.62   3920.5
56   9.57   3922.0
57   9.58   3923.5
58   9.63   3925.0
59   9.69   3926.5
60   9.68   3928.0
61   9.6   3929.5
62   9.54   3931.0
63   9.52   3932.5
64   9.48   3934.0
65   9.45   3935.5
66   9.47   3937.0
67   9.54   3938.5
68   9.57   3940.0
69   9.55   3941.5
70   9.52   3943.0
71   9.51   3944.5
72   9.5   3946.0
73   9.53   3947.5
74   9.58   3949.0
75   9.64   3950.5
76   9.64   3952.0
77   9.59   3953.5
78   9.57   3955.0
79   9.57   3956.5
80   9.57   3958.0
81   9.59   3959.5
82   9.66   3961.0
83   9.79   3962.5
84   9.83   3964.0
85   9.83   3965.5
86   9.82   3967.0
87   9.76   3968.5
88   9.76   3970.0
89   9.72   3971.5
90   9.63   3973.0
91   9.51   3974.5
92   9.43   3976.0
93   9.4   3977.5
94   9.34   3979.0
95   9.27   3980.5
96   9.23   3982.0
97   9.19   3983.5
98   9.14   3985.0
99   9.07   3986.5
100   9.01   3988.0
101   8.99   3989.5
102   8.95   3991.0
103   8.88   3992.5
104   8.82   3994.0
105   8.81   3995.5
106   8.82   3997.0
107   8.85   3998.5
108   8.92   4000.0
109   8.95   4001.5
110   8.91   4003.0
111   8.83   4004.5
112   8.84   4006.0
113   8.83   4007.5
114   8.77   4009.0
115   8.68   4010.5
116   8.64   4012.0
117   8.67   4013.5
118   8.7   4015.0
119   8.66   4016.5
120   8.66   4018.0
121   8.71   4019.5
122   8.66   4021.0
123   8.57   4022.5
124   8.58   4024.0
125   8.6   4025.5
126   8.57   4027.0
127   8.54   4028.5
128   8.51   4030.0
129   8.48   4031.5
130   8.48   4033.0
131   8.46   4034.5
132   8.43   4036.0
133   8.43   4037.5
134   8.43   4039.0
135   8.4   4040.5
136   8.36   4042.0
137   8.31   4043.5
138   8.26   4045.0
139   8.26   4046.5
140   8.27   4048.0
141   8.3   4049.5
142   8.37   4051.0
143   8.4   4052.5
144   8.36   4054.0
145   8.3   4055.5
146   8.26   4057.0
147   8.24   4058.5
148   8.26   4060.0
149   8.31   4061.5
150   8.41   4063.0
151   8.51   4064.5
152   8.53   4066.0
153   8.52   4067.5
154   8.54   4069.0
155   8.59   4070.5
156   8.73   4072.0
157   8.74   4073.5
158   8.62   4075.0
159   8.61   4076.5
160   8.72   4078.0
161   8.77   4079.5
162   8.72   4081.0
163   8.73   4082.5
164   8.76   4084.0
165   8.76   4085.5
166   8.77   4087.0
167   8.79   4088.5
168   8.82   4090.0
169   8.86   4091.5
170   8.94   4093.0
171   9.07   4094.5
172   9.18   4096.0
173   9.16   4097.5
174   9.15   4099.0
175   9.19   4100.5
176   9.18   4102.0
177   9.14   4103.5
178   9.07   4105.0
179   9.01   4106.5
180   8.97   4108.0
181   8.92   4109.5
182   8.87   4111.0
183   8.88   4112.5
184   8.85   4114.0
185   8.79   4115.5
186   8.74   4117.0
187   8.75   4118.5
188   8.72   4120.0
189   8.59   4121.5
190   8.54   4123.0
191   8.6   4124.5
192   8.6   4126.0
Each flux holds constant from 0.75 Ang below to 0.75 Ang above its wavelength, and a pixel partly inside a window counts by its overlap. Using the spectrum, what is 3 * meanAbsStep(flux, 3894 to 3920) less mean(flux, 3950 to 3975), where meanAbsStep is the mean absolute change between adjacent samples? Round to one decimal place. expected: -9.6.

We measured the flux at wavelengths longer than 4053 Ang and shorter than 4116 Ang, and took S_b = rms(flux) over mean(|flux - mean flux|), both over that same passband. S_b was 40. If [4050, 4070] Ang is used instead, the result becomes 91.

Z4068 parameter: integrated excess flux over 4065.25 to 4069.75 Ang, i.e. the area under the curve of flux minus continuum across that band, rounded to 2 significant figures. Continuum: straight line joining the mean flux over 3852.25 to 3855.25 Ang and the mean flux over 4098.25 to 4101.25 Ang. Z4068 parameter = -3.8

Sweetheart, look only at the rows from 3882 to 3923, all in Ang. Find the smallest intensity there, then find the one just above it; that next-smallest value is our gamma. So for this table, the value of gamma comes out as 9.62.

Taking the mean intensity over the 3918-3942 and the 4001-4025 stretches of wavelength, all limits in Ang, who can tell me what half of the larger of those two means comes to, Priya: 4.8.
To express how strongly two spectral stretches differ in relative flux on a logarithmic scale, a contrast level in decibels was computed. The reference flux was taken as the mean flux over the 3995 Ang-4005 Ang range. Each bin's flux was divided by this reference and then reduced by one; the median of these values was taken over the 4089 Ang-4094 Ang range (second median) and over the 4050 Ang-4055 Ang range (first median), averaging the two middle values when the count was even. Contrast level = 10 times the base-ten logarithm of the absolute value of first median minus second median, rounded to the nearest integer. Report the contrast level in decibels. -13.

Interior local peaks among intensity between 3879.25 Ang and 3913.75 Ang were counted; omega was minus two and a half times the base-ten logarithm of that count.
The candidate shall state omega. -0.75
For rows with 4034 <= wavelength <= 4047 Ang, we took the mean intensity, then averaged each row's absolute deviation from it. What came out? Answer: 0.065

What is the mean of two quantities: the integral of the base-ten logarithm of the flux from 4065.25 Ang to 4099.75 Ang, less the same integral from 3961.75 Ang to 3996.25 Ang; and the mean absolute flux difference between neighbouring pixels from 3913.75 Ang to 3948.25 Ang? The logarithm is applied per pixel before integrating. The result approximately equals -0.45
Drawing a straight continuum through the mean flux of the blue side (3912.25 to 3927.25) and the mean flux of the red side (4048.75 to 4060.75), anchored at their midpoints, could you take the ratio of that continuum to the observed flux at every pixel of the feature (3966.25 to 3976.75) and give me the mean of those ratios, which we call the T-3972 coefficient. 0.95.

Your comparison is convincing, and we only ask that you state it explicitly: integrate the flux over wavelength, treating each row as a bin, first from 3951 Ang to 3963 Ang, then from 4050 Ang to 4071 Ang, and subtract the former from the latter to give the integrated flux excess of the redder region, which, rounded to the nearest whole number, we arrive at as 61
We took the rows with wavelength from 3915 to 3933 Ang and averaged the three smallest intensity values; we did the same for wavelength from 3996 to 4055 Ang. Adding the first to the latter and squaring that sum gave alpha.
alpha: 317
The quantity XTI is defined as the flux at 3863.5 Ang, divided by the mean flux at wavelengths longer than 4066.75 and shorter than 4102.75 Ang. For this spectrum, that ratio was 1.27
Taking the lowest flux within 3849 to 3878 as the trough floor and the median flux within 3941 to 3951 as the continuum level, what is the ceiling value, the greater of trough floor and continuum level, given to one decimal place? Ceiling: 10.5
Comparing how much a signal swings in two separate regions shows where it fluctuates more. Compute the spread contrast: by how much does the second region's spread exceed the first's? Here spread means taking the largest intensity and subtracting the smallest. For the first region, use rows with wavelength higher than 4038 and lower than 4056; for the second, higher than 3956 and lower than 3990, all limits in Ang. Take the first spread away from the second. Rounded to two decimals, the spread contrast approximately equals 0.67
